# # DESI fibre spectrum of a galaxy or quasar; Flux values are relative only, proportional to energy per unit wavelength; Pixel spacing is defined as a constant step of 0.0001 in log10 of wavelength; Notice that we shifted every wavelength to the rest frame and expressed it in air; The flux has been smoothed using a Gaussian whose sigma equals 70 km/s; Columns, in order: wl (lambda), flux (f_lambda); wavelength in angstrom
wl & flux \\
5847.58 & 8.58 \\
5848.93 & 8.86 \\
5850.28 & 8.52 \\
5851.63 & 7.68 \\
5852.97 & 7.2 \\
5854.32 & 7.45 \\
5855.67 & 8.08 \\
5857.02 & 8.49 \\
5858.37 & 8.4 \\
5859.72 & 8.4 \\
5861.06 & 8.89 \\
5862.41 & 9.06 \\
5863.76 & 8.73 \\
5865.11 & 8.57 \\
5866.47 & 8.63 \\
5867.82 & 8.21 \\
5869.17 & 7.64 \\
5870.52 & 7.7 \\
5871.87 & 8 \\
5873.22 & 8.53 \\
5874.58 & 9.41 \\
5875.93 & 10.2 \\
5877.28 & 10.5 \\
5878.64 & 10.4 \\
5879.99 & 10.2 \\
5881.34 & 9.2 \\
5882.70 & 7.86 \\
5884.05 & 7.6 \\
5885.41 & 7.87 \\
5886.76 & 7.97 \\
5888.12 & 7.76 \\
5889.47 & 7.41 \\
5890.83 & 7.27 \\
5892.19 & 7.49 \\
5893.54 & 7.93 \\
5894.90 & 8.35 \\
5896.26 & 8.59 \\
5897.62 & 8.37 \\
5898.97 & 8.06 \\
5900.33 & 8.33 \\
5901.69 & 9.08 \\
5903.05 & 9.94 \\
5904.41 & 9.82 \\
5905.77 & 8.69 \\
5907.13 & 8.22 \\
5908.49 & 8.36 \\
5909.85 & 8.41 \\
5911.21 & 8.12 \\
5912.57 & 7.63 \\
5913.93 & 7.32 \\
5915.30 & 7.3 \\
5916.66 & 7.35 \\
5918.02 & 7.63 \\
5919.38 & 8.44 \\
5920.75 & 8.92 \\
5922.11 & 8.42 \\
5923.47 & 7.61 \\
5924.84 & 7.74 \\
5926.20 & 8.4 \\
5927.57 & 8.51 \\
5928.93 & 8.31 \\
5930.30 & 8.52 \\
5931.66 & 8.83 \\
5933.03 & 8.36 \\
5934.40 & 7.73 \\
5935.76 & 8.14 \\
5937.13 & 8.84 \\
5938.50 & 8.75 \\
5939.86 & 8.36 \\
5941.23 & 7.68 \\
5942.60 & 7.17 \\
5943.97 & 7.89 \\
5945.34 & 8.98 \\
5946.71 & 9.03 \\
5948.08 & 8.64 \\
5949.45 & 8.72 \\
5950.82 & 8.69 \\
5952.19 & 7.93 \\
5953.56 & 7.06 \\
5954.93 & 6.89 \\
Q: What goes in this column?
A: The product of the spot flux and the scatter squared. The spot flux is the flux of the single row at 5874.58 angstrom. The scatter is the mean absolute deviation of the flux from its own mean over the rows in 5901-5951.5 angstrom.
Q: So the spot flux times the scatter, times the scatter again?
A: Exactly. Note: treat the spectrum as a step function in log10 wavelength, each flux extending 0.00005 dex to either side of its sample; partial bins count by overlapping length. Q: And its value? 2.4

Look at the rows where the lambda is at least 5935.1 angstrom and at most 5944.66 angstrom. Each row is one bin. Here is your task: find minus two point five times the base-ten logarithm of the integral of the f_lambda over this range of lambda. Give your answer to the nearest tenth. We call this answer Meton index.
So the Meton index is -4.7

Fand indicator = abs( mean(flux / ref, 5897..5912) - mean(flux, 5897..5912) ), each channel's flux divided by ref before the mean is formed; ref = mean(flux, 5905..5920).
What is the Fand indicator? 7.58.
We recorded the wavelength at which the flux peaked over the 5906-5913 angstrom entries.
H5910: 5909.85 angstrom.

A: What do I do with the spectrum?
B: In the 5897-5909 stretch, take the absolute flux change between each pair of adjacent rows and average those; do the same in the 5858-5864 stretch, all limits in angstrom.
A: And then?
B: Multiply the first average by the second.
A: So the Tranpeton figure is 0.125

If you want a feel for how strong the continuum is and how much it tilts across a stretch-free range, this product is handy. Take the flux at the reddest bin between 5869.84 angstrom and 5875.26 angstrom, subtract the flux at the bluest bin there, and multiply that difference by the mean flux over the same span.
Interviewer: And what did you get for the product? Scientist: 14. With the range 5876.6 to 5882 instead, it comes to -13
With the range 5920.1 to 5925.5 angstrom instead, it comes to -10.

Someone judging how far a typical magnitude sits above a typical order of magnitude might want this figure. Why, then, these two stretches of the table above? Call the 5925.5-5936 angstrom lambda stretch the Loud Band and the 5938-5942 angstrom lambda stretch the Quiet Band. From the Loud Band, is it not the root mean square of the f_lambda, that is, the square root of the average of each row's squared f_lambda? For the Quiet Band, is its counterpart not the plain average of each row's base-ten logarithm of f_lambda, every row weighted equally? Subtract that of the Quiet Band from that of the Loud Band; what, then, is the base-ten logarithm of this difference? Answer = 0.872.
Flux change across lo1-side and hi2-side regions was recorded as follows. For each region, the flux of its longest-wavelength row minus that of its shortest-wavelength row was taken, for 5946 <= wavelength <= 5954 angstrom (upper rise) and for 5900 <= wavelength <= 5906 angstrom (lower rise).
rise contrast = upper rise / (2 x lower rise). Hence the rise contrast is -2.7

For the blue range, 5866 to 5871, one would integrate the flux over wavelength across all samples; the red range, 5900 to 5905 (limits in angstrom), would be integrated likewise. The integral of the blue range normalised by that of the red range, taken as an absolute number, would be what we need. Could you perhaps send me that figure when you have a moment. 0.9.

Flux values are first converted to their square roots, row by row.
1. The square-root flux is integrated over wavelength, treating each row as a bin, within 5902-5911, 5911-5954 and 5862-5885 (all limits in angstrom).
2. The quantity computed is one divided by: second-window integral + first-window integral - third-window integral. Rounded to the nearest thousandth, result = 0.012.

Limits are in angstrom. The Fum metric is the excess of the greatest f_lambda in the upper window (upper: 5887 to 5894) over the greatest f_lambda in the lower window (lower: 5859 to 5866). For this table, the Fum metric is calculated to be -1.13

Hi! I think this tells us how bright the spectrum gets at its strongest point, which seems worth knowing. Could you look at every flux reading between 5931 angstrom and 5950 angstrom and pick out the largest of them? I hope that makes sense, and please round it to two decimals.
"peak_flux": 9.03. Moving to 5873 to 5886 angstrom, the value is 10.50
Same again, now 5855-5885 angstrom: 10.50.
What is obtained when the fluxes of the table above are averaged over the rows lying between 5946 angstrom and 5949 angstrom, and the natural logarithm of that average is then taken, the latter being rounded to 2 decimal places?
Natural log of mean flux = 2.18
